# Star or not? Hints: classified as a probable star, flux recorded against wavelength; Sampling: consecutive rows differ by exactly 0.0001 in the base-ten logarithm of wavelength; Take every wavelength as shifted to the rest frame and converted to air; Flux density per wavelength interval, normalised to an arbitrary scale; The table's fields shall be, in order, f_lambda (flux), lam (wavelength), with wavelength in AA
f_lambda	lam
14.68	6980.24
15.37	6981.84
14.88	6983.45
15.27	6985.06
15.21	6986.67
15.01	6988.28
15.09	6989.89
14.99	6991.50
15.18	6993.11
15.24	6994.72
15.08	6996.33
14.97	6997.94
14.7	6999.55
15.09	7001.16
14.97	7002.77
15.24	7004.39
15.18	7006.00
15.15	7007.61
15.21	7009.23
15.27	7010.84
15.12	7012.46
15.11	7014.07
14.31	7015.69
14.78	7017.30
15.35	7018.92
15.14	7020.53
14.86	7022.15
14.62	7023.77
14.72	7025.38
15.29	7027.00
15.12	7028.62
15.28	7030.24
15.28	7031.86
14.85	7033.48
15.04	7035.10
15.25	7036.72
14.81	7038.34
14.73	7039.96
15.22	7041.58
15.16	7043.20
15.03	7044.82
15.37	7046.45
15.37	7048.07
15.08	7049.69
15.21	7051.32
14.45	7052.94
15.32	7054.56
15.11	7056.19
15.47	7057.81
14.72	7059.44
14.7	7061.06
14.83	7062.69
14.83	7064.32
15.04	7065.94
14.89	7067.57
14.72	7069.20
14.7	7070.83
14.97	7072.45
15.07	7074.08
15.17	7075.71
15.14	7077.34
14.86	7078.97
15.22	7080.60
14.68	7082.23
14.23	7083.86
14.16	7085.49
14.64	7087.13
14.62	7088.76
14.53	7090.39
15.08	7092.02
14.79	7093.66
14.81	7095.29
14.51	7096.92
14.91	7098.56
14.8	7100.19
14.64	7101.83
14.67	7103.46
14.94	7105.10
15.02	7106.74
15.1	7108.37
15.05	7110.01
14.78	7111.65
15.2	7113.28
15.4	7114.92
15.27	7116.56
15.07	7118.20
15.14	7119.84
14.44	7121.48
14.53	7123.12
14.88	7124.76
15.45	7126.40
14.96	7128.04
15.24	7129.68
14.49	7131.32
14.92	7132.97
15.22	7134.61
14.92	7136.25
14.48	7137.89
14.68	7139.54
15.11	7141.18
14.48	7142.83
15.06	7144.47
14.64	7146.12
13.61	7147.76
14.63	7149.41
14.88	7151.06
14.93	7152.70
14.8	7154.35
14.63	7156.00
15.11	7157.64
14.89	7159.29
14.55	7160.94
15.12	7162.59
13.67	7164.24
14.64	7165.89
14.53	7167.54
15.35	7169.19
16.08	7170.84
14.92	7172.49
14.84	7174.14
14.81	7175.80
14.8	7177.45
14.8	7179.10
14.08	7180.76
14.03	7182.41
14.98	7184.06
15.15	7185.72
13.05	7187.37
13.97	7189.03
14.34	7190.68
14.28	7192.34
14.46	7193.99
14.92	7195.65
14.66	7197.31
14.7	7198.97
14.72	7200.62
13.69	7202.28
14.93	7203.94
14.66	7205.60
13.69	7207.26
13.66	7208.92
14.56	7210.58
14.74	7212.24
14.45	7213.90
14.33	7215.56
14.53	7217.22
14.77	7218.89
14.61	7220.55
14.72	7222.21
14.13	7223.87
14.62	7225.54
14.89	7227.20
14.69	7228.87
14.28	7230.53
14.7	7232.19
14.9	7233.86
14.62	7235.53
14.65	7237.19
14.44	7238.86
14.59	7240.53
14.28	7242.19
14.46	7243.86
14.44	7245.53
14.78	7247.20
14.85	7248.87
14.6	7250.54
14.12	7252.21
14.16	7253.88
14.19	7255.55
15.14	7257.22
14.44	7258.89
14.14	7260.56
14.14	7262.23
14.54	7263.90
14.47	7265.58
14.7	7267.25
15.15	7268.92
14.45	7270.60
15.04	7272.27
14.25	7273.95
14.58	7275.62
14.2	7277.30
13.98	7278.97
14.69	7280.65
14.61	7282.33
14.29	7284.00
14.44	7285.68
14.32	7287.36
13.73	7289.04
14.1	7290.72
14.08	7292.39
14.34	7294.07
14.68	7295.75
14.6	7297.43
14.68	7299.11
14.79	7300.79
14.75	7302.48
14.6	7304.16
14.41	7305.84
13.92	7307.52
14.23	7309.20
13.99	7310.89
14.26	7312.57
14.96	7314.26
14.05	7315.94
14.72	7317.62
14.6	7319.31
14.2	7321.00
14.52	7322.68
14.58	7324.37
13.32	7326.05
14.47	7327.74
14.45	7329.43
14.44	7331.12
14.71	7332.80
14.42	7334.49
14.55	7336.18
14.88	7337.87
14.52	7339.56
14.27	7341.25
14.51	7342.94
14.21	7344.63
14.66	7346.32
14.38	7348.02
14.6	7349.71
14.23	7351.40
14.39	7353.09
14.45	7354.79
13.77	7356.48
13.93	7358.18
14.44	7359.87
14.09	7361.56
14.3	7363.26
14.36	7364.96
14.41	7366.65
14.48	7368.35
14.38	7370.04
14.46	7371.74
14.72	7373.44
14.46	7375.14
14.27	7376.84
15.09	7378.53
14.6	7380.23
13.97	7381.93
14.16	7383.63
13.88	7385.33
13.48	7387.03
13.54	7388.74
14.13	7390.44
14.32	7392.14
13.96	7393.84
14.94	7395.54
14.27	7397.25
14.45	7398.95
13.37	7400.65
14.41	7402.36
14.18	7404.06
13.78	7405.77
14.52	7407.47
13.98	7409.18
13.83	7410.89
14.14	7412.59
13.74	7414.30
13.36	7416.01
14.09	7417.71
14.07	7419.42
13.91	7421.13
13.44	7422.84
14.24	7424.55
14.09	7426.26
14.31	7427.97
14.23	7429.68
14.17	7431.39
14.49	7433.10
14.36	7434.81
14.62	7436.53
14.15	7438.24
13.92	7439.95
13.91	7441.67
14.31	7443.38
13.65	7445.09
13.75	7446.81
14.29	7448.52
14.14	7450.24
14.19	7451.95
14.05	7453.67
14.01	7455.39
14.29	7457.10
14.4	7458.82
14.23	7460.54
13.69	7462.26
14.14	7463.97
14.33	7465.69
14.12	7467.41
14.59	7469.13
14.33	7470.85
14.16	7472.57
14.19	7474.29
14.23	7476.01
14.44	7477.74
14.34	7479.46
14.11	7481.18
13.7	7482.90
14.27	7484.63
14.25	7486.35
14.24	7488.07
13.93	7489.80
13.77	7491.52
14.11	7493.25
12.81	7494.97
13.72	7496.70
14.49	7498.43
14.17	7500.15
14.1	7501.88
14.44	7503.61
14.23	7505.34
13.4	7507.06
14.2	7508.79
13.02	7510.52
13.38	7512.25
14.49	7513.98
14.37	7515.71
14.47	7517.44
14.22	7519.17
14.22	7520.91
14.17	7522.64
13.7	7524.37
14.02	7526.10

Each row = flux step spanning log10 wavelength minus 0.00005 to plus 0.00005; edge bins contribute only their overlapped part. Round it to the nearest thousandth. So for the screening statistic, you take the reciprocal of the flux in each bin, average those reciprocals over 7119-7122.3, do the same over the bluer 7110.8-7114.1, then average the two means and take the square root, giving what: 0.259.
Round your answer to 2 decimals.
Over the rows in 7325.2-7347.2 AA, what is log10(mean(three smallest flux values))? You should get 1.14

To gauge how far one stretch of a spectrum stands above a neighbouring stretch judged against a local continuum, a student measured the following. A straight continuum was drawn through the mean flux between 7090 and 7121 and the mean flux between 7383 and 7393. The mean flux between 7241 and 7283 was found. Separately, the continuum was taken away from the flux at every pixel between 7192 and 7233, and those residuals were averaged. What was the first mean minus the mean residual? 14.5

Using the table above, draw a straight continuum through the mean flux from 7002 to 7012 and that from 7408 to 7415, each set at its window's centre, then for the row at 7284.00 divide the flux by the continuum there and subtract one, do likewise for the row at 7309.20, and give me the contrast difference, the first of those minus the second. -0.001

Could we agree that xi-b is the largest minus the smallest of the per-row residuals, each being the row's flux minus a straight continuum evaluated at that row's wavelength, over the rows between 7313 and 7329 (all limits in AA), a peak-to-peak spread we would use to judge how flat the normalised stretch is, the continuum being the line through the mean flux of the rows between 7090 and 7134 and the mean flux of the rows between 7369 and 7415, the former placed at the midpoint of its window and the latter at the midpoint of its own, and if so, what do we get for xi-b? 1.6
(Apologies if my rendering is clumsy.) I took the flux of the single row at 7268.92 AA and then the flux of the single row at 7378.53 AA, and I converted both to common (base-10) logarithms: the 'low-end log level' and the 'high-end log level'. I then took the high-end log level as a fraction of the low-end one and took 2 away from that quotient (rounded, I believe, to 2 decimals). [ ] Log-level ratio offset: -1.00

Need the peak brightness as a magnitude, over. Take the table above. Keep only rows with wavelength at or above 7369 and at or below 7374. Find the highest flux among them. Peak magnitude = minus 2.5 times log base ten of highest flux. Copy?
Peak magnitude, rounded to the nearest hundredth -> -2.92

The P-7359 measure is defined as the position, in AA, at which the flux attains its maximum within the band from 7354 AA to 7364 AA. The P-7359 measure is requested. 7354.79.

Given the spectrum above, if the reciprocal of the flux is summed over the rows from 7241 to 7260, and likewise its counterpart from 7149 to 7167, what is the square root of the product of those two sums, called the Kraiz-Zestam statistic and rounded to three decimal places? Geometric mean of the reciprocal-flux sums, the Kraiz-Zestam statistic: 0.754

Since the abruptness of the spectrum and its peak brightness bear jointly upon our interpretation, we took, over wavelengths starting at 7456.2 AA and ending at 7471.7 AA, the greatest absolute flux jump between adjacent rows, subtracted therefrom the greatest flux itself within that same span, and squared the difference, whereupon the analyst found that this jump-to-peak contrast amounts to 197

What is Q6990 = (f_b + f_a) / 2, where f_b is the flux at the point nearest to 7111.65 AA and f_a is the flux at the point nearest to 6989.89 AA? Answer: 14.9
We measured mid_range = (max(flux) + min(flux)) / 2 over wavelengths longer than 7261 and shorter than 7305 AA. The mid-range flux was 14.4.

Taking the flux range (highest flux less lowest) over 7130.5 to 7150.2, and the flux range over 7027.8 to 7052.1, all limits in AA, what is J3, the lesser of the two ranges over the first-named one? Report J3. 0.40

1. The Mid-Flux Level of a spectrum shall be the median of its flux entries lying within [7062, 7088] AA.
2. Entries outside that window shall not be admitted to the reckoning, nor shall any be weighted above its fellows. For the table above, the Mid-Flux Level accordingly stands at 14.8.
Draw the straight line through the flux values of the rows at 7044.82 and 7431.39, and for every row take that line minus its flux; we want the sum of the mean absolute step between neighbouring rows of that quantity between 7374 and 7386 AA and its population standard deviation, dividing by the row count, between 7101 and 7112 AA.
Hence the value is 0.61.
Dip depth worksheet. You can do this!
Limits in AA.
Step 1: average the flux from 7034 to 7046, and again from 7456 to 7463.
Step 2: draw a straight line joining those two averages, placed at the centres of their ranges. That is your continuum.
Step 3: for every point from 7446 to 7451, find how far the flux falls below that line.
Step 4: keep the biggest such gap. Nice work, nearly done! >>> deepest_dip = 0.4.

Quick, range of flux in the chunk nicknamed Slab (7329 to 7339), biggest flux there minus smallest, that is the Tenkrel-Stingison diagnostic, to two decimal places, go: 0.46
